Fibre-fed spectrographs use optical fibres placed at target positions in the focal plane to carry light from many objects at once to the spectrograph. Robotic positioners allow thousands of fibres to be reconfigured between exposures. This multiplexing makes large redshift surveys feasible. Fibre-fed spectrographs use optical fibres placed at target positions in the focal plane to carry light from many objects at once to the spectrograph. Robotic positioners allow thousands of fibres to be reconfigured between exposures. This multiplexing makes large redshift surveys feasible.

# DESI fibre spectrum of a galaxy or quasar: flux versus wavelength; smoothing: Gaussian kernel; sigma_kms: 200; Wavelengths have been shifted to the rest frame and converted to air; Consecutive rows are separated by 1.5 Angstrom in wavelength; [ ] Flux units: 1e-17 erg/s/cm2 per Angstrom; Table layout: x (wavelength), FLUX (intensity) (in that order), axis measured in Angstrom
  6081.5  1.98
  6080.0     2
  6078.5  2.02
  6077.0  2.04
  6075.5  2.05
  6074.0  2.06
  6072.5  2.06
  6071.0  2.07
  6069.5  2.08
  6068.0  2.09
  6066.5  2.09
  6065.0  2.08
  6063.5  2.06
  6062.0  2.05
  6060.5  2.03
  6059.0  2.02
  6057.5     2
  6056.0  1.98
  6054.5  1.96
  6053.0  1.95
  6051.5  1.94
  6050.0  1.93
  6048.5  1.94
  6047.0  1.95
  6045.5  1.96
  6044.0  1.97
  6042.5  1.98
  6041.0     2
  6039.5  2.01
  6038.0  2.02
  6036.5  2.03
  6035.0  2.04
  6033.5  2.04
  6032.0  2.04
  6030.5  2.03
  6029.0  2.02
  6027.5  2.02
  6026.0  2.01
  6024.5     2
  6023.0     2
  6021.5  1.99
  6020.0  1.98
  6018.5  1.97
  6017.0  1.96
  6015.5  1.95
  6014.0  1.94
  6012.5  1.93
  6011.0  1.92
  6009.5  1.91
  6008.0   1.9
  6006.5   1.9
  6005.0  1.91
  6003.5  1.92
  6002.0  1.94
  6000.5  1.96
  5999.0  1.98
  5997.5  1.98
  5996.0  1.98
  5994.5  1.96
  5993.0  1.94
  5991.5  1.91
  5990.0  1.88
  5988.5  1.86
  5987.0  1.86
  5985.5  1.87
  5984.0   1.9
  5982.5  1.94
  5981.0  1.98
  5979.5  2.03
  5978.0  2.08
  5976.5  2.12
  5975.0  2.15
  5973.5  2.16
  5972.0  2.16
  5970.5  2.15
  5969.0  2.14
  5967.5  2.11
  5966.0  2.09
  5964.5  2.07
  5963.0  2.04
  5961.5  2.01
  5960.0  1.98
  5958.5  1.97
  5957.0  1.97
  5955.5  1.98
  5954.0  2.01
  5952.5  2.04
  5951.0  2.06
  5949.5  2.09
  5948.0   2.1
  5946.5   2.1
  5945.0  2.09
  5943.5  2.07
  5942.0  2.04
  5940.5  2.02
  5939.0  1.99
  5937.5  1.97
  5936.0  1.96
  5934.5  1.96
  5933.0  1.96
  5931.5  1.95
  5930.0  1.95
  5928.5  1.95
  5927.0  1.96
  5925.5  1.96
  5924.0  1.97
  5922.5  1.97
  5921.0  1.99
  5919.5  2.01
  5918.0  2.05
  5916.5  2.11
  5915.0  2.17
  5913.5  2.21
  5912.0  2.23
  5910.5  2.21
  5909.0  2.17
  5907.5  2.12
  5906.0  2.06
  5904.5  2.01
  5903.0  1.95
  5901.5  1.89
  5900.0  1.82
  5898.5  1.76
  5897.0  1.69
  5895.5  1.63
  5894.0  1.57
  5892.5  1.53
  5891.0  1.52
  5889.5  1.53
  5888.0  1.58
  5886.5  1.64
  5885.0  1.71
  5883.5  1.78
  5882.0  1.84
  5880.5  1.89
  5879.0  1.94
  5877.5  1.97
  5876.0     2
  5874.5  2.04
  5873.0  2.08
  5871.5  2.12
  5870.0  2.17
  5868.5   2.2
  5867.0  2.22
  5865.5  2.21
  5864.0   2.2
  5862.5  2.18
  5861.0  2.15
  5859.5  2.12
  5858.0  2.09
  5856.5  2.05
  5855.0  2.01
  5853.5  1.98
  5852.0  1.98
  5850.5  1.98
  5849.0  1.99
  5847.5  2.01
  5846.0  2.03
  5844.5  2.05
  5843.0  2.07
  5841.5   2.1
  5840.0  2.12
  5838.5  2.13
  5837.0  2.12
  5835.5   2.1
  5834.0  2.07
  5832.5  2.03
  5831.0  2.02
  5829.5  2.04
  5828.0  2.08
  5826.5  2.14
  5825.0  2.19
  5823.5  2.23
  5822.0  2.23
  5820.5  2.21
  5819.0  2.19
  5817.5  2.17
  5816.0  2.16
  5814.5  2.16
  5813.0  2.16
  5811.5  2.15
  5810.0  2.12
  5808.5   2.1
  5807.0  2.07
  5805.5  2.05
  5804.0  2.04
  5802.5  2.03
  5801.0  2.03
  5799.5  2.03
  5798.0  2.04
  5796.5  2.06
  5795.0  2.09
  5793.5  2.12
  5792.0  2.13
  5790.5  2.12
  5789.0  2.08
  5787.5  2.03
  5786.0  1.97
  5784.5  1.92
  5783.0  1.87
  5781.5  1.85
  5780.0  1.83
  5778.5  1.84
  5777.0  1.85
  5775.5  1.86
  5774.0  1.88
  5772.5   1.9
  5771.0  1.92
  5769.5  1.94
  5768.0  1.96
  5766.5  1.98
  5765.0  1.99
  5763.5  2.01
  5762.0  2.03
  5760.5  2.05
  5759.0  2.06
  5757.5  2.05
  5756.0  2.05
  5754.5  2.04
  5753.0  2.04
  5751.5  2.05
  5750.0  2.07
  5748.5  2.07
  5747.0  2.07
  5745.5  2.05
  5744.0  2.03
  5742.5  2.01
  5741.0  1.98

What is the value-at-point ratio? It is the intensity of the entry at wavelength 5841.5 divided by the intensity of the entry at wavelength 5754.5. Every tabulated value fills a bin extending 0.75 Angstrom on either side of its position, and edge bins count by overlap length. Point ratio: 1.03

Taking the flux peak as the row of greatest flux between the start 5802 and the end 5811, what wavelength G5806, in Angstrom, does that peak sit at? 5810.0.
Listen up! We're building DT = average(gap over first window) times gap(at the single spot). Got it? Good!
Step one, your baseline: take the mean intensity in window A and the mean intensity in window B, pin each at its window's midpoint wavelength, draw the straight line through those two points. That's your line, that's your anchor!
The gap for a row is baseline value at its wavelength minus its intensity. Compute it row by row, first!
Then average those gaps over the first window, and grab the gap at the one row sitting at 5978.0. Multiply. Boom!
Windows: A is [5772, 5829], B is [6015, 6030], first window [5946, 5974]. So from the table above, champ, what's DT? 0.004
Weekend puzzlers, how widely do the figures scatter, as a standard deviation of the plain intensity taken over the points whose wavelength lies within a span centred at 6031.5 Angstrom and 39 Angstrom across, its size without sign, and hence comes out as 0.04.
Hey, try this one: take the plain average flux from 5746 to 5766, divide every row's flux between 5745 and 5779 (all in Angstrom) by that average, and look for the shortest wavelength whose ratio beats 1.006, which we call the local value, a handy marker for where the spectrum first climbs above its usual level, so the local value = 5747.0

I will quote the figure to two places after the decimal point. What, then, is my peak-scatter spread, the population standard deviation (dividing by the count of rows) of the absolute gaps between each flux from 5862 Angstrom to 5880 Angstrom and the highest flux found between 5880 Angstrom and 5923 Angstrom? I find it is 0.10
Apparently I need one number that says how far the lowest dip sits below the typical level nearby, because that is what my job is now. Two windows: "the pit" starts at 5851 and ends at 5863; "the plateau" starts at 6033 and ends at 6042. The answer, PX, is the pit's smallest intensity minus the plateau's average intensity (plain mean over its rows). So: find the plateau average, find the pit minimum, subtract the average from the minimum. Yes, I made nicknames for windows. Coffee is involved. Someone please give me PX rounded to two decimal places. -0.04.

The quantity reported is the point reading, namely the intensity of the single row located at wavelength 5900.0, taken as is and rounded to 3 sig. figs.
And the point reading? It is 1.82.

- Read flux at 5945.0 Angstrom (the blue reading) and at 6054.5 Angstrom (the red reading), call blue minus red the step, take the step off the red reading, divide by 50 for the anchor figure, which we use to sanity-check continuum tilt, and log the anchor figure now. 0.0366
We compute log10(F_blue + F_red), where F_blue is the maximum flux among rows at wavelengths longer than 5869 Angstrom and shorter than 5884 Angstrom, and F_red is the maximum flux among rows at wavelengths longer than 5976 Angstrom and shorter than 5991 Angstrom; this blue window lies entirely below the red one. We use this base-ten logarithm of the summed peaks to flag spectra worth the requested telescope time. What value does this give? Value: 0.632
